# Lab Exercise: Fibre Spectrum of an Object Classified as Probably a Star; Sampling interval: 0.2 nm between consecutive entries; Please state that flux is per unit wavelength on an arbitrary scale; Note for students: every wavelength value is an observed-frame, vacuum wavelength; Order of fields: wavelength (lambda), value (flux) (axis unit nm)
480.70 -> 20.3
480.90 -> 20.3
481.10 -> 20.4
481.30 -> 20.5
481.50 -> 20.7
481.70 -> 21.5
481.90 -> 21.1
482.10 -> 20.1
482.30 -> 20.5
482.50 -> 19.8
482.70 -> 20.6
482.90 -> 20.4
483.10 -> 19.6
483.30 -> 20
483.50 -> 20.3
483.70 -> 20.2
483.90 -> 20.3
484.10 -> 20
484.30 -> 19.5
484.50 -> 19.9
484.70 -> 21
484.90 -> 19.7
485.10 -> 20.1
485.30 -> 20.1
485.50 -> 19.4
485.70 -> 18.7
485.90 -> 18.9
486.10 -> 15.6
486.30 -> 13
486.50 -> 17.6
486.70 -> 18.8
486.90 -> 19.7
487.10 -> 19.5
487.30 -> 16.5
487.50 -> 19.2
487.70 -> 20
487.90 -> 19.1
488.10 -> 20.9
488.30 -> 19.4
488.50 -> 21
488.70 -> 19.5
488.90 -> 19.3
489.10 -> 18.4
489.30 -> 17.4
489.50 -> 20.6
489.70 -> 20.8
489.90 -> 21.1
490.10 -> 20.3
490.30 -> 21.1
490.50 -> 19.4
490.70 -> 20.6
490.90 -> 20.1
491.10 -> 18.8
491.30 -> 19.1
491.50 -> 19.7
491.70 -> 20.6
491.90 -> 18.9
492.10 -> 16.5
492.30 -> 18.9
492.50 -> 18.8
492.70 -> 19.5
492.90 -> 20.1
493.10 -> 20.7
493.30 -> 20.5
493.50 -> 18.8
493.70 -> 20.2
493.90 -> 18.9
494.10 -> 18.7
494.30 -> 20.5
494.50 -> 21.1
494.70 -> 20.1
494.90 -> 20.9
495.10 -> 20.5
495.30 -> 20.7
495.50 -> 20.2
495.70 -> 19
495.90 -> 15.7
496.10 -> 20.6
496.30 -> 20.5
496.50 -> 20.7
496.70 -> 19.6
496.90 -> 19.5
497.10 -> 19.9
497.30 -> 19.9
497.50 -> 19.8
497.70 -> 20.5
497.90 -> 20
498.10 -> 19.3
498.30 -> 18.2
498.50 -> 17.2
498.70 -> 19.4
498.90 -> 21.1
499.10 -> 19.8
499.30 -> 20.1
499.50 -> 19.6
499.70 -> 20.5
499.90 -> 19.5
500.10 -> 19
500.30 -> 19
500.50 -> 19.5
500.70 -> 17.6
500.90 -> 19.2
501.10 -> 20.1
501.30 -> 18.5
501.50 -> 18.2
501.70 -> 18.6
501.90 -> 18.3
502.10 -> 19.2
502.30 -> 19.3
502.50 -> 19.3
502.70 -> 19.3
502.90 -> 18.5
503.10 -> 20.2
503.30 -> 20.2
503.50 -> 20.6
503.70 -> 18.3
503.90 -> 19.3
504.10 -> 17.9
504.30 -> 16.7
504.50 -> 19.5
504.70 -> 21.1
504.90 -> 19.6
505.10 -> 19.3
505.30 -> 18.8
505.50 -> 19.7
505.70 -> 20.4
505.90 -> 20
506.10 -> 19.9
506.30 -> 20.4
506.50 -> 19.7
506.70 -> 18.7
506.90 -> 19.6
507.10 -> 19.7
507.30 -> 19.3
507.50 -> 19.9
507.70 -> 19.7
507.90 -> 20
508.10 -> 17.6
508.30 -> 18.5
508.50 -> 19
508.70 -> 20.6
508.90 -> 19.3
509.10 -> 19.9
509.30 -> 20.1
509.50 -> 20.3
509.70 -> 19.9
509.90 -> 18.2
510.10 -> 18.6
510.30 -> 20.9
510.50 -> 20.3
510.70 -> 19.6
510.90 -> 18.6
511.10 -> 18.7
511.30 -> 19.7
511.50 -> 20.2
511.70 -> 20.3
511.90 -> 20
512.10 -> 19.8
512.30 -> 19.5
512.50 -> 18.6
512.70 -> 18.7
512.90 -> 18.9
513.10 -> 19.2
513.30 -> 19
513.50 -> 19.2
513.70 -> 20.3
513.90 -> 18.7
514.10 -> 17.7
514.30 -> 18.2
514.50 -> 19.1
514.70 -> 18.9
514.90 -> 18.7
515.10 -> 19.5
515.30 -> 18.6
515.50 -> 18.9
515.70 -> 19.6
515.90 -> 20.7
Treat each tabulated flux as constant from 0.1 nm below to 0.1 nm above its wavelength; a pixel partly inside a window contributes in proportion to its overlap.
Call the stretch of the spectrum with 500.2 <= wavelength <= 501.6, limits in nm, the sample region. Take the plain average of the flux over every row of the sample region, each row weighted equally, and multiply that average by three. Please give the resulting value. 56.6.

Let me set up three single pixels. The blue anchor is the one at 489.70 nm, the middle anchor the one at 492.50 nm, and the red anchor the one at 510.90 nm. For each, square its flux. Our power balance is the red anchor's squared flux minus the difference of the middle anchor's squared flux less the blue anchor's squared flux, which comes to 425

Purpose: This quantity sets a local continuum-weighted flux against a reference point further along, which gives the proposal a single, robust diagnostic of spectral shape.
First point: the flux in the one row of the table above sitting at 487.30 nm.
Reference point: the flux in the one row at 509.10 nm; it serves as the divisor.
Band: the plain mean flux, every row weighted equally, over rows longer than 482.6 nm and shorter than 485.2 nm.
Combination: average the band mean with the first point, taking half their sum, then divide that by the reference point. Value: 0.92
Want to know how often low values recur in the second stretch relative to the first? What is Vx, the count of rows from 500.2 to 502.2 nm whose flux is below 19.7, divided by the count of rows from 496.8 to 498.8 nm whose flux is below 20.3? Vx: 1.00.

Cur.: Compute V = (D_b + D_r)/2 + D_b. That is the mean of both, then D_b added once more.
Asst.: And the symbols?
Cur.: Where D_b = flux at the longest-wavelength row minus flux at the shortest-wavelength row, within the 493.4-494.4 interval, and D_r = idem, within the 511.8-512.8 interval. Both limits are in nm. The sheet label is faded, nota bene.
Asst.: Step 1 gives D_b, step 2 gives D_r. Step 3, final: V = 1.9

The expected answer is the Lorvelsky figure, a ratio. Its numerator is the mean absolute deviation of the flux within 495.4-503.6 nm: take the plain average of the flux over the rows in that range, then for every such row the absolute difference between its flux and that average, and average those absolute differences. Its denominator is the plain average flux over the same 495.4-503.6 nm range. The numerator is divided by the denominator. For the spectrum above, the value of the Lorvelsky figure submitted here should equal 0.040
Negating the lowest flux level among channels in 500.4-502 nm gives -17.6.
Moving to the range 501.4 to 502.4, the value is -18.2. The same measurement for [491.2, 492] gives -18.9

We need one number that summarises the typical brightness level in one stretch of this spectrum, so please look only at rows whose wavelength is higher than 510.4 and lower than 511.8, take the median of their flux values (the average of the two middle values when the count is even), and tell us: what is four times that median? 78.8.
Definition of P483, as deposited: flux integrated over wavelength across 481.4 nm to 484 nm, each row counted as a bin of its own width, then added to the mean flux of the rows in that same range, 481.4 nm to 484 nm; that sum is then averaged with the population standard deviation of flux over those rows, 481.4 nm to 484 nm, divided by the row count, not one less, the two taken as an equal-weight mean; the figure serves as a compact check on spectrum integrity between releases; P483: 37.0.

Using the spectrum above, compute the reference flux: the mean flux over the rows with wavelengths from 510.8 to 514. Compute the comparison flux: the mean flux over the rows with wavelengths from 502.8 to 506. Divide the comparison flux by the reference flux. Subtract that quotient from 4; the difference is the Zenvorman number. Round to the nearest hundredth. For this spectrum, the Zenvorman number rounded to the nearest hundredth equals 3.00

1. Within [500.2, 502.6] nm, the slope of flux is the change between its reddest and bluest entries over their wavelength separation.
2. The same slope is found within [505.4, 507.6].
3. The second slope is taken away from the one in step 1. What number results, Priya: 0.0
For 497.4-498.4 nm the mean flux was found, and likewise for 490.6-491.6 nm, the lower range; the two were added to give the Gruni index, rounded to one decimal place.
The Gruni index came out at 39.2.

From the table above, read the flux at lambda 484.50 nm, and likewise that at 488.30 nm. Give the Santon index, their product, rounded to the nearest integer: 386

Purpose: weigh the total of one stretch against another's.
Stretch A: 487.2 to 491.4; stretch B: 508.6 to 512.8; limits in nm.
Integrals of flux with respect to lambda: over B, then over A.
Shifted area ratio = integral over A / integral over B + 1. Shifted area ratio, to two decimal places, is 2.00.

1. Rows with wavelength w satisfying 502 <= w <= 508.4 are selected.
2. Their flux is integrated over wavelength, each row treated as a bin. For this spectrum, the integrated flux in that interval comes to 124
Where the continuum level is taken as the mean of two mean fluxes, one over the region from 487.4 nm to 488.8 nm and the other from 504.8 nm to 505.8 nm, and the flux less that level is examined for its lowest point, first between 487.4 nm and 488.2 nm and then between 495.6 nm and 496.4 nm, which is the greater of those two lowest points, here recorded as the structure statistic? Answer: -0.6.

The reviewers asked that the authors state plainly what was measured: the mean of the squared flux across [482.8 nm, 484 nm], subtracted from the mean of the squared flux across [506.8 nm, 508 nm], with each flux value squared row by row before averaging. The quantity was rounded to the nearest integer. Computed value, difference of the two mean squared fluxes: -17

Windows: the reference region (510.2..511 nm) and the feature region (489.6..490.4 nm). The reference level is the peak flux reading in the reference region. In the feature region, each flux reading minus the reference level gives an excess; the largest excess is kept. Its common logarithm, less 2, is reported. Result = -2.7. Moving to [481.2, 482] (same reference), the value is -2.2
